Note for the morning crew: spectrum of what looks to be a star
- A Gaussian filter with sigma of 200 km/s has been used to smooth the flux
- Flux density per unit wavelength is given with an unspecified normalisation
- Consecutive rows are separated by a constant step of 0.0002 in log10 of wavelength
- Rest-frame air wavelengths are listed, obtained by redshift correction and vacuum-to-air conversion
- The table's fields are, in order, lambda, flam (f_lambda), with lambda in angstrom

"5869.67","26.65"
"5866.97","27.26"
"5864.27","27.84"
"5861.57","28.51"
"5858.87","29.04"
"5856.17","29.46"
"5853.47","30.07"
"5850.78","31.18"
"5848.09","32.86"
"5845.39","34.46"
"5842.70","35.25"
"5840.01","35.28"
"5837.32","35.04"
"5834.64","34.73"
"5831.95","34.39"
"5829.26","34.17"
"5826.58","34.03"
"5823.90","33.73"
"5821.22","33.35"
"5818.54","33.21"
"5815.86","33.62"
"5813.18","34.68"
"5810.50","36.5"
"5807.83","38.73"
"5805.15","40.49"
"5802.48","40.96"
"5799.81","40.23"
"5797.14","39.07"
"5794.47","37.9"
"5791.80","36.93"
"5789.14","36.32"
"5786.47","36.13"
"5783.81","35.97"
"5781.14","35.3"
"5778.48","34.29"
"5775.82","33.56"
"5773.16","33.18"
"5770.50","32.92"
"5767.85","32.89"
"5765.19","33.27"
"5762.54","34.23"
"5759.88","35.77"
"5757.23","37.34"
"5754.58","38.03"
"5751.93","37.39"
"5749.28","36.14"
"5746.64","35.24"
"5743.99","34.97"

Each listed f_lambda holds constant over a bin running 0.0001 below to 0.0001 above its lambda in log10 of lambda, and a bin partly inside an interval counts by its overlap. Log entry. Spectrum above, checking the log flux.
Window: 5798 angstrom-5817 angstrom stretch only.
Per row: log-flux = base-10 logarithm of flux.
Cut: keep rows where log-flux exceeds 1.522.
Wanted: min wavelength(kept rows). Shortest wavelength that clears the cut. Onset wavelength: 5799.81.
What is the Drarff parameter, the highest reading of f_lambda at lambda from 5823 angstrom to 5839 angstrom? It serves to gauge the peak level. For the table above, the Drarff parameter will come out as 35.04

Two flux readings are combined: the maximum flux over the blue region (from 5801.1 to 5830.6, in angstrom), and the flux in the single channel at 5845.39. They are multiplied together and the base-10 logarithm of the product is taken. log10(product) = 3.15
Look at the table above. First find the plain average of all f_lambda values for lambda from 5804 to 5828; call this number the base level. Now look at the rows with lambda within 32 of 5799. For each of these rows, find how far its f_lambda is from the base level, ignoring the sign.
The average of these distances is 2.1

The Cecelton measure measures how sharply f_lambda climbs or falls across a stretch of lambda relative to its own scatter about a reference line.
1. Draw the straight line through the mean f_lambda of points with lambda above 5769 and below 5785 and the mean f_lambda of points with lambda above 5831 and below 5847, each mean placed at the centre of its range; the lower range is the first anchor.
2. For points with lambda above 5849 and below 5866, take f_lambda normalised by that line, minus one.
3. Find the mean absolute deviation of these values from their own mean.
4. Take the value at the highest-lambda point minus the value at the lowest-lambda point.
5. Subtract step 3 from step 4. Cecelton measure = -0.13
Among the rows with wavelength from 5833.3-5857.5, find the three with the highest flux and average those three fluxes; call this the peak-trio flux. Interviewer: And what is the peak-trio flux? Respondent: 35.2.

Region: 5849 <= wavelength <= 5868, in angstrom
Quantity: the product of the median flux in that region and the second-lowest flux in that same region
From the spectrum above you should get 808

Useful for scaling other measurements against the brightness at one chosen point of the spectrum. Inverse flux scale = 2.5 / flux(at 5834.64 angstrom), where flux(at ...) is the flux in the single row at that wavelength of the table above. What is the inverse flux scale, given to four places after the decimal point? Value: 0.0720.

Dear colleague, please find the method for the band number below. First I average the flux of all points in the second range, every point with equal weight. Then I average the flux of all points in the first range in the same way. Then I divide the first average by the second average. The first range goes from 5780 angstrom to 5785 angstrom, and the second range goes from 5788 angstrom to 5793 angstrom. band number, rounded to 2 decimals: 0.97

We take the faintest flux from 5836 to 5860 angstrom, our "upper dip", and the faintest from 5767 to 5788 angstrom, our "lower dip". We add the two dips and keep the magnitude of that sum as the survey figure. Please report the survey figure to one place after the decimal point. 61.9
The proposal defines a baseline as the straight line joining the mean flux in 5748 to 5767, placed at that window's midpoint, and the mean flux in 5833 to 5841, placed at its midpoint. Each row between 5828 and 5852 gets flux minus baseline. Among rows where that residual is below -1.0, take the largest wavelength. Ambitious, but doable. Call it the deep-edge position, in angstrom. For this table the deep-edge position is 5850.78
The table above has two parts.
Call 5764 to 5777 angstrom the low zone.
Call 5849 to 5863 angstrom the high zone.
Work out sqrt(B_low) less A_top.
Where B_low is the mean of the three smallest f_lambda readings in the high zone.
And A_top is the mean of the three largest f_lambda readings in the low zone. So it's -28.0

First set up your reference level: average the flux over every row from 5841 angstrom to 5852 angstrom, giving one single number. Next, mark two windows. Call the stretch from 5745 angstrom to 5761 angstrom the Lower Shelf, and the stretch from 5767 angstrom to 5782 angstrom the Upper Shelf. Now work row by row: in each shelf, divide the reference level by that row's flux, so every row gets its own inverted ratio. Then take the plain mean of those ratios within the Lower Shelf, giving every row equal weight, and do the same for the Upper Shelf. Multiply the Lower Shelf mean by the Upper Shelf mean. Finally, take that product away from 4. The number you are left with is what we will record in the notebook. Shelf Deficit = 3.09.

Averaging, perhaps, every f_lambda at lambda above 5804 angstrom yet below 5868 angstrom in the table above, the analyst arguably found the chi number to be 33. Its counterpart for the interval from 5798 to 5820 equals 37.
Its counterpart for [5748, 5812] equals 36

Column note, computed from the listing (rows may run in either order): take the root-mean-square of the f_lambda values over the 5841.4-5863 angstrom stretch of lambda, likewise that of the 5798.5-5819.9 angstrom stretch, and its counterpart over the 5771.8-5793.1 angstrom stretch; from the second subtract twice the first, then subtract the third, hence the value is -60.7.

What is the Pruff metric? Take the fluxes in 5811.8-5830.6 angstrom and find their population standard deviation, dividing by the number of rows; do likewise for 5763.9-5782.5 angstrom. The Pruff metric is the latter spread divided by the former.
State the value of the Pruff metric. 1.7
